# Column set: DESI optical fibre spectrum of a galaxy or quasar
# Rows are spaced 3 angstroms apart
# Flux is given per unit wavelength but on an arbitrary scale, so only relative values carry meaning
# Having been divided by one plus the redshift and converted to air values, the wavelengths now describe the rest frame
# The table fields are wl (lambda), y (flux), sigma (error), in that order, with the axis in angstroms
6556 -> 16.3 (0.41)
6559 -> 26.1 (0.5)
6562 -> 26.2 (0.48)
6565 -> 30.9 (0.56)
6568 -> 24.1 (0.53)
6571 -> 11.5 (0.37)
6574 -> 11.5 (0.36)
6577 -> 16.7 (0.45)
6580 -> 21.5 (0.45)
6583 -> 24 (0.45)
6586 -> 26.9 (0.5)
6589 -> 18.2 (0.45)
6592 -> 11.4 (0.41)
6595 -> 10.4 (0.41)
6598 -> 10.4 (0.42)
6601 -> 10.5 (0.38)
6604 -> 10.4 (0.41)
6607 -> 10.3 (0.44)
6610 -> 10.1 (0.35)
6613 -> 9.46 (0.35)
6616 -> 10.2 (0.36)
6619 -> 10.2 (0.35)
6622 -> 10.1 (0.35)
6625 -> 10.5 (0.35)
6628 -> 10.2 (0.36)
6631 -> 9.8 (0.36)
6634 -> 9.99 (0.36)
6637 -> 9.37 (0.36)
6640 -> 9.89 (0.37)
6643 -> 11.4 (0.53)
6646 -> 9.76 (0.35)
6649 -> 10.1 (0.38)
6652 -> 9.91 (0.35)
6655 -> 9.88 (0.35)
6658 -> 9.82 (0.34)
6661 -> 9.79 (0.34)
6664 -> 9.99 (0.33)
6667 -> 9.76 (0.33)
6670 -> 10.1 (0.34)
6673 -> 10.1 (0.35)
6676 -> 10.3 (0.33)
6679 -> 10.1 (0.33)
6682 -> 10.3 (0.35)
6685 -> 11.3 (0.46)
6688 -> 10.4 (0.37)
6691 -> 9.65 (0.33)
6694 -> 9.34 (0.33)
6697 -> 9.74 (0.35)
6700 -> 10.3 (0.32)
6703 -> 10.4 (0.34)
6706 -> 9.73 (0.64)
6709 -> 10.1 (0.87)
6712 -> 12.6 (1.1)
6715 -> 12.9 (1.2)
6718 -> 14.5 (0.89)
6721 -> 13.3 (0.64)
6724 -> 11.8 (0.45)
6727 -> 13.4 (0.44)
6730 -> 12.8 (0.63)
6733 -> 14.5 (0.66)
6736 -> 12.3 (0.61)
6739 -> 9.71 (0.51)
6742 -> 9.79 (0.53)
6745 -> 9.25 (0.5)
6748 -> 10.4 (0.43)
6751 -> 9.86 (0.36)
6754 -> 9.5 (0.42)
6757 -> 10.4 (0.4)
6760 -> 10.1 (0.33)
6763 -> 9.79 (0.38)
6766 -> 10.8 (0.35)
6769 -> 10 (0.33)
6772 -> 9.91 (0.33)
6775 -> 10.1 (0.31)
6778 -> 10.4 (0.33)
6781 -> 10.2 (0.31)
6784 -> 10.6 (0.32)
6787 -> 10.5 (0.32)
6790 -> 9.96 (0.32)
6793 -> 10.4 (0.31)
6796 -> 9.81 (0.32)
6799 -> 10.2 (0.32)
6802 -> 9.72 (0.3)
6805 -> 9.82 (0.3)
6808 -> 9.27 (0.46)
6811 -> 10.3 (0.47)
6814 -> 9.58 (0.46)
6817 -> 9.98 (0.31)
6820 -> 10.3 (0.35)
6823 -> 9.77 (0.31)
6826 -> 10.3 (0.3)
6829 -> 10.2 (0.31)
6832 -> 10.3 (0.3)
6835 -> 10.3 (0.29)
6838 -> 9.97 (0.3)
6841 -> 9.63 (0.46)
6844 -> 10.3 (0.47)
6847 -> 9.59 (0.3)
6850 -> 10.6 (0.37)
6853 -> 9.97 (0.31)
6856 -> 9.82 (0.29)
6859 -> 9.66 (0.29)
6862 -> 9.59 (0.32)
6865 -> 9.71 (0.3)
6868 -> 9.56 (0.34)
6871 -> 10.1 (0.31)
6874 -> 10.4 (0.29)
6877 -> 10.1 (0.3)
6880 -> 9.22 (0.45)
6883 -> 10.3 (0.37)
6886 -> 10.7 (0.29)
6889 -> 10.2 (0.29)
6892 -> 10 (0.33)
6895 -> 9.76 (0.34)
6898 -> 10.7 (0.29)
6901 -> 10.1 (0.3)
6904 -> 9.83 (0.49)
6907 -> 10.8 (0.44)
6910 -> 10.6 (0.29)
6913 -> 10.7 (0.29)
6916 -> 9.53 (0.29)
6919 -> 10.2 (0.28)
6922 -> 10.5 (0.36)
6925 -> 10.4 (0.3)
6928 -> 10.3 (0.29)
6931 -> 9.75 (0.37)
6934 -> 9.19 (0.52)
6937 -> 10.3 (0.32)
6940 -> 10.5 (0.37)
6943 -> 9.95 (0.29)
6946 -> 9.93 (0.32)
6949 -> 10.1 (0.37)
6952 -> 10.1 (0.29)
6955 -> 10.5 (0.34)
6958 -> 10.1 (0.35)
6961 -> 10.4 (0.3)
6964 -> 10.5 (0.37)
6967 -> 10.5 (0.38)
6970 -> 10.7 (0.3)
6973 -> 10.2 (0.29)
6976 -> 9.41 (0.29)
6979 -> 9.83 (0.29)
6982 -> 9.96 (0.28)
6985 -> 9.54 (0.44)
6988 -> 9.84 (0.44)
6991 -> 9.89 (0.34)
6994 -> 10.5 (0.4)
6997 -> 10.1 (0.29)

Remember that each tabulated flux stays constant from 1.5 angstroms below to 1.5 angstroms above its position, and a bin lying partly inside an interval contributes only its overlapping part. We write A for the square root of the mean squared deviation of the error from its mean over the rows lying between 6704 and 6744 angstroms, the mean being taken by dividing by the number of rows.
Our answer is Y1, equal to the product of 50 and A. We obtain 11.5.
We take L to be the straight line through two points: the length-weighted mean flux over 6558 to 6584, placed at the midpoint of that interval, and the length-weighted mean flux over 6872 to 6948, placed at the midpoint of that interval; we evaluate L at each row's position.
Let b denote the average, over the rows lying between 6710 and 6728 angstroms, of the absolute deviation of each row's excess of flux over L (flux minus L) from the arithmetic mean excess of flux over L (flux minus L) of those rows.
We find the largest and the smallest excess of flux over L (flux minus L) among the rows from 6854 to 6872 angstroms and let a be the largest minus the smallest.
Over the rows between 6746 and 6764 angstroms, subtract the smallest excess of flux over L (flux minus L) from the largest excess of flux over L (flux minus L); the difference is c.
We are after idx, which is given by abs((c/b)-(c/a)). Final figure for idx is 0.2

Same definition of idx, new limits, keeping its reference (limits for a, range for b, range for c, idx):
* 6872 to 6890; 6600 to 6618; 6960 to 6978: 5.2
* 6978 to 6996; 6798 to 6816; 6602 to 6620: 2.8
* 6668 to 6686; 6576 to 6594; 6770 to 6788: 0.4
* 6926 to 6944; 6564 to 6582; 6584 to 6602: 8.1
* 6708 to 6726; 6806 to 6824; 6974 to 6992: 2.3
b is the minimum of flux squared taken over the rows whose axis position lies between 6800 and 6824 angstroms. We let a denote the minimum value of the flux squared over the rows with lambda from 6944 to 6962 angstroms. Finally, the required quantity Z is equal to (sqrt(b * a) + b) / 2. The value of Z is 89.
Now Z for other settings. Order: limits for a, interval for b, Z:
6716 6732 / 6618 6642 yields 99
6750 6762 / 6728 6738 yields 134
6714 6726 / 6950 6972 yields 111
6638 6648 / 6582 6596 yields 105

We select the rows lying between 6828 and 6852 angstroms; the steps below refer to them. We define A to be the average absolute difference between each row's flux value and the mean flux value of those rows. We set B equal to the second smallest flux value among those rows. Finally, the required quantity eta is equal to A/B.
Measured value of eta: 0.030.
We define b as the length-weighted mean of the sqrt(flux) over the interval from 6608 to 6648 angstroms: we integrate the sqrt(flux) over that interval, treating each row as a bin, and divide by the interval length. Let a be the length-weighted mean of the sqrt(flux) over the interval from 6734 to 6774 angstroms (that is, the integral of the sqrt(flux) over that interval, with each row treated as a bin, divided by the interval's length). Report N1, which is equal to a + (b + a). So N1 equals 9.55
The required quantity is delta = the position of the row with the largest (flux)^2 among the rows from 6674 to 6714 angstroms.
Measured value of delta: 6712 angstroms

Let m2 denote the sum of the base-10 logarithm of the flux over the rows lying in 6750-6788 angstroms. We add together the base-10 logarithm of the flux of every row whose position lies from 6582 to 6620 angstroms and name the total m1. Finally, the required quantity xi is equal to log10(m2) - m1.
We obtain -13.1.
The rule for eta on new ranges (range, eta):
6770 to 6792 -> 0.022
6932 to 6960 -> 0.026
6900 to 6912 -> 0.036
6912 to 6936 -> 0.046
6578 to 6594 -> 0.246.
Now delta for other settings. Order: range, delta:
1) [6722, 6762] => 6733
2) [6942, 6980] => 6970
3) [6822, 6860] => 6850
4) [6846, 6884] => 6850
